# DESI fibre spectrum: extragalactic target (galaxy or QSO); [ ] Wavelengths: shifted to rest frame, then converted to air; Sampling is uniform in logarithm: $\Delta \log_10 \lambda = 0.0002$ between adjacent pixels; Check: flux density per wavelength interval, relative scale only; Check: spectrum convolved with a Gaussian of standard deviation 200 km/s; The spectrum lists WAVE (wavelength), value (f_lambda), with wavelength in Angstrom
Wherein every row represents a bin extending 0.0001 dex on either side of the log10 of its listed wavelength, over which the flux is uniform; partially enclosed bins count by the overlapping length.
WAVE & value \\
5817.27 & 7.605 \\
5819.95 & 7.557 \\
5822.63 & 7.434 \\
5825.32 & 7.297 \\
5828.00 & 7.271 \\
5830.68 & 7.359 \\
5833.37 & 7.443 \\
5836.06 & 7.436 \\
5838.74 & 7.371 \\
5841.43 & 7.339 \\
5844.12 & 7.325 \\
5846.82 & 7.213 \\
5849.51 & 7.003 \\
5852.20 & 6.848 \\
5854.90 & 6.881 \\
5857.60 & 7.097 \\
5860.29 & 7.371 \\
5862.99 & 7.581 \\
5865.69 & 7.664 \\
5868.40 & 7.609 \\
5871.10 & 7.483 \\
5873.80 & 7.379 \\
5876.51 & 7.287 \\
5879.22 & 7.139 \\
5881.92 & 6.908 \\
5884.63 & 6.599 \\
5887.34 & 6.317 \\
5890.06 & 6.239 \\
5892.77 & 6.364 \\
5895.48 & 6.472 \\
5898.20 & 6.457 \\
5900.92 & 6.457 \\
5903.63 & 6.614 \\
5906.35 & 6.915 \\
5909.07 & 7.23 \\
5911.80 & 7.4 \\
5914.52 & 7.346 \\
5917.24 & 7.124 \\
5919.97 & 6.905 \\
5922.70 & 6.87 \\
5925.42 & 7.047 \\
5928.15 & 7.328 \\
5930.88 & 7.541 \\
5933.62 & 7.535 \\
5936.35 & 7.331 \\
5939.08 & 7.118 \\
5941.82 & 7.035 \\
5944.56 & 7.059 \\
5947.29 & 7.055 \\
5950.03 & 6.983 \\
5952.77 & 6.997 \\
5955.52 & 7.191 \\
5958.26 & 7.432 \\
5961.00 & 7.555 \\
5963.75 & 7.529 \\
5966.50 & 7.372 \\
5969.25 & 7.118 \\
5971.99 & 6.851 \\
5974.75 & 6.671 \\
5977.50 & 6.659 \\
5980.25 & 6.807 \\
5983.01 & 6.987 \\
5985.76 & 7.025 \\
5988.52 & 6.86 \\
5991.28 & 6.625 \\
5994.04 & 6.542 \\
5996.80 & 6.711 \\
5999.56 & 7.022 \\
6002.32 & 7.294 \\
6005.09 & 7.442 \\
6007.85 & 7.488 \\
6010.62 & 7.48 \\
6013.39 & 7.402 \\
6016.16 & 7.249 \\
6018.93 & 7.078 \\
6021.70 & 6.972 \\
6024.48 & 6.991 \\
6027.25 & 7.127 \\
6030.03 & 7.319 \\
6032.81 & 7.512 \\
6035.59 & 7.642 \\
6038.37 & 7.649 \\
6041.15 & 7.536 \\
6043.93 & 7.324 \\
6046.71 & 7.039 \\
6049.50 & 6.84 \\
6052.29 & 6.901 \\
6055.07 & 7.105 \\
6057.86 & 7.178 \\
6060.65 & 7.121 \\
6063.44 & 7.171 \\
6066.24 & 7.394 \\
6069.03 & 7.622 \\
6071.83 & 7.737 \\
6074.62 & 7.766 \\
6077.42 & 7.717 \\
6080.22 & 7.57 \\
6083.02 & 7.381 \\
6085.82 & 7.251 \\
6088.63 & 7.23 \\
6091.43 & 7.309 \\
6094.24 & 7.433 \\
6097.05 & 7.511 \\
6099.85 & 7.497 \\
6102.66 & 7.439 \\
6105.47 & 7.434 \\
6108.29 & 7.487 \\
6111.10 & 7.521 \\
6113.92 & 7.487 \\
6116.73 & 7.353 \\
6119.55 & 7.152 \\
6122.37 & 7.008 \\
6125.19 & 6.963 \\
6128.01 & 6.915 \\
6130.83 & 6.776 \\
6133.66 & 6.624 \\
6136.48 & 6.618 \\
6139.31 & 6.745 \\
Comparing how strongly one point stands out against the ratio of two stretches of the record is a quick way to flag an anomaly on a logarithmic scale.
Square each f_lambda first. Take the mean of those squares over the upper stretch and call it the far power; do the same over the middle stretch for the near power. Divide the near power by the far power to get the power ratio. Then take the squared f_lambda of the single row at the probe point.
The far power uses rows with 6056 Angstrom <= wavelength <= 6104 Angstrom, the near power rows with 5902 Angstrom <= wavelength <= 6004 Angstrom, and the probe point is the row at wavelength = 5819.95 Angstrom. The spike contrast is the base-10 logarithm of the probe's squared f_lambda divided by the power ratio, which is 1.80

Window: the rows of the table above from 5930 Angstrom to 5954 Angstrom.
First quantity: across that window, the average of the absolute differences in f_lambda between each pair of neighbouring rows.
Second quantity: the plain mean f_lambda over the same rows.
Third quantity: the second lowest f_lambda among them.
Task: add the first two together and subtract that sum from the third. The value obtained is -0.26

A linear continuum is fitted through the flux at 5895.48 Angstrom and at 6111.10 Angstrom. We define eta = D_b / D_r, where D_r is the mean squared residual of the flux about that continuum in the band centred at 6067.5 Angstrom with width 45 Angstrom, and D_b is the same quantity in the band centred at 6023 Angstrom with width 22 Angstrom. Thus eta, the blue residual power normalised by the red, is 1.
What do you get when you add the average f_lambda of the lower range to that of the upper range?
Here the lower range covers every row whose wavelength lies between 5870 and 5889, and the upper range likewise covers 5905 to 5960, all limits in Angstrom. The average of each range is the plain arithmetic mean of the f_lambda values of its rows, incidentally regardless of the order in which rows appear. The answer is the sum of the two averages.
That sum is 14.2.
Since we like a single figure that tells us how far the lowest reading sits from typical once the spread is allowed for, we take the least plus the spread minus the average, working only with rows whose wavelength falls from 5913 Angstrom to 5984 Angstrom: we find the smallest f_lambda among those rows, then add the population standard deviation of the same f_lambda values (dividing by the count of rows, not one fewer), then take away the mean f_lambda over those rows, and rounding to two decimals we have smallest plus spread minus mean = -0.21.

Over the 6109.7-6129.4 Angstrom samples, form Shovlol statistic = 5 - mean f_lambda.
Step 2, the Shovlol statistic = -2.2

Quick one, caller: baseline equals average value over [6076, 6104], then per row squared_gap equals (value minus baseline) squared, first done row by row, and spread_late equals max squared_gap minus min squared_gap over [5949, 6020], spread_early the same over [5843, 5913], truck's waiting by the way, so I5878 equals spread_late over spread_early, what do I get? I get 0.56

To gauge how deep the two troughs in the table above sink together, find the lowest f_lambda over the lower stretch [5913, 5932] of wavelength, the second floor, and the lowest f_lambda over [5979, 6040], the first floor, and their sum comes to 13.4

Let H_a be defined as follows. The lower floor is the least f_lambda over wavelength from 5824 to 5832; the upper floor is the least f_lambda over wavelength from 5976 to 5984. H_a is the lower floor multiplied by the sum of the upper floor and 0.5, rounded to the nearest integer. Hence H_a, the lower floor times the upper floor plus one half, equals 52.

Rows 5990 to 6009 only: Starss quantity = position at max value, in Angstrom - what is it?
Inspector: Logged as 6007.85 Angstrom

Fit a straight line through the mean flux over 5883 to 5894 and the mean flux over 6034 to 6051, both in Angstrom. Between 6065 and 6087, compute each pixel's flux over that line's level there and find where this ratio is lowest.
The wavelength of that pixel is 6085.82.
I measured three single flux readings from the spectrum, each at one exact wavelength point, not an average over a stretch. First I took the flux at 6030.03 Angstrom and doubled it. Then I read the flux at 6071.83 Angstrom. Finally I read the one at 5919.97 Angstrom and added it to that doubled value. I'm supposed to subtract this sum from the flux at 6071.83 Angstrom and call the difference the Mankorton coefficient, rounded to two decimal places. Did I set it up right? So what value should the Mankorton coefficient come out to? -13.81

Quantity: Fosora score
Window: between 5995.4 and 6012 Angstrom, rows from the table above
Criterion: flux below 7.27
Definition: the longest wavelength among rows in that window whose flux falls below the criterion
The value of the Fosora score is 5999.56 Angstrom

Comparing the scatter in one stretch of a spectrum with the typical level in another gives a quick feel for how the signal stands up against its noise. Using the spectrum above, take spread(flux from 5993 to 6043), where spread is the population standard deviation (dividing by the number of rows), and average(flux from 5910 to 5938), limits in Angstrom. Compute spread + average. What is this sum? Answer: 7.55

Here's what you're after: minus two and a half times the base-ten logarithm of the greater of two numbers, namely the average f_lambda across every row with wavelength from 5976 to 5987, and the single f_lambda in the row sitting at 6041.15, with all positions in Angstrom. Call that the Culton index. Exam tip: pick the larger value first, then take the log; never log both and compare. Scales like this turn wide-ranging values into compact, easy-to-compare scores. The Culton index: -2.19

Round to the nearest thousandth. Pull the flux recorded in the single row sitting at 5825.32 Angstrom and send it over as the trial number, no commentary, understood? 7.297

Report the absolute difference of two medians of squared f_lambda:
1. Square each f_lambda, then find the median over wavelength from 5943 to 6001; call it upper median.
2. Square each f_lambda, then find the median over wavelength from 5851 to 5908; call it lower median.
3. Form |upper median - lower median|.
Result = 1.2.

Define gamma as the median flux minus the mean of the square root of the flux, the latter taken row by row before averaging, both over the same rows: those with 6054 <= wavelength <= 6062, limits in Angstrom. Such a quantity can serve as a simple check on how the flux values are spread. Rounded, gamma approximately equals 4.4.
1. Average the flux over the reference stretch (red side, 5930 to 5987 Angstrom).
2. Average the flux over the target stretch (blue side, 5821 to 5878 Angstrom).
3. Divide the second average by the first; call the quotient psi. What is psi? 1.03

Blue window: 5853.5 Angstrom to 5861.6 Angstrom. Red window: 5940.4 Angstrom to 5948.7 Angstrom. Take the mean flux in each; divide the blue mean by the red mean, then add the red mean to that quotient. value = 8.1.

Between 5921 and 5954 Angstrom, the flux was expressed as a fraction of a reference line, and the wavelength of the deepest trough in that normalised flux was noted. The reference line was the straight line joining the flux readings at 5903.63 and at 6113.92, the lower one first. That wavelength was 5950.03 Angstrom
